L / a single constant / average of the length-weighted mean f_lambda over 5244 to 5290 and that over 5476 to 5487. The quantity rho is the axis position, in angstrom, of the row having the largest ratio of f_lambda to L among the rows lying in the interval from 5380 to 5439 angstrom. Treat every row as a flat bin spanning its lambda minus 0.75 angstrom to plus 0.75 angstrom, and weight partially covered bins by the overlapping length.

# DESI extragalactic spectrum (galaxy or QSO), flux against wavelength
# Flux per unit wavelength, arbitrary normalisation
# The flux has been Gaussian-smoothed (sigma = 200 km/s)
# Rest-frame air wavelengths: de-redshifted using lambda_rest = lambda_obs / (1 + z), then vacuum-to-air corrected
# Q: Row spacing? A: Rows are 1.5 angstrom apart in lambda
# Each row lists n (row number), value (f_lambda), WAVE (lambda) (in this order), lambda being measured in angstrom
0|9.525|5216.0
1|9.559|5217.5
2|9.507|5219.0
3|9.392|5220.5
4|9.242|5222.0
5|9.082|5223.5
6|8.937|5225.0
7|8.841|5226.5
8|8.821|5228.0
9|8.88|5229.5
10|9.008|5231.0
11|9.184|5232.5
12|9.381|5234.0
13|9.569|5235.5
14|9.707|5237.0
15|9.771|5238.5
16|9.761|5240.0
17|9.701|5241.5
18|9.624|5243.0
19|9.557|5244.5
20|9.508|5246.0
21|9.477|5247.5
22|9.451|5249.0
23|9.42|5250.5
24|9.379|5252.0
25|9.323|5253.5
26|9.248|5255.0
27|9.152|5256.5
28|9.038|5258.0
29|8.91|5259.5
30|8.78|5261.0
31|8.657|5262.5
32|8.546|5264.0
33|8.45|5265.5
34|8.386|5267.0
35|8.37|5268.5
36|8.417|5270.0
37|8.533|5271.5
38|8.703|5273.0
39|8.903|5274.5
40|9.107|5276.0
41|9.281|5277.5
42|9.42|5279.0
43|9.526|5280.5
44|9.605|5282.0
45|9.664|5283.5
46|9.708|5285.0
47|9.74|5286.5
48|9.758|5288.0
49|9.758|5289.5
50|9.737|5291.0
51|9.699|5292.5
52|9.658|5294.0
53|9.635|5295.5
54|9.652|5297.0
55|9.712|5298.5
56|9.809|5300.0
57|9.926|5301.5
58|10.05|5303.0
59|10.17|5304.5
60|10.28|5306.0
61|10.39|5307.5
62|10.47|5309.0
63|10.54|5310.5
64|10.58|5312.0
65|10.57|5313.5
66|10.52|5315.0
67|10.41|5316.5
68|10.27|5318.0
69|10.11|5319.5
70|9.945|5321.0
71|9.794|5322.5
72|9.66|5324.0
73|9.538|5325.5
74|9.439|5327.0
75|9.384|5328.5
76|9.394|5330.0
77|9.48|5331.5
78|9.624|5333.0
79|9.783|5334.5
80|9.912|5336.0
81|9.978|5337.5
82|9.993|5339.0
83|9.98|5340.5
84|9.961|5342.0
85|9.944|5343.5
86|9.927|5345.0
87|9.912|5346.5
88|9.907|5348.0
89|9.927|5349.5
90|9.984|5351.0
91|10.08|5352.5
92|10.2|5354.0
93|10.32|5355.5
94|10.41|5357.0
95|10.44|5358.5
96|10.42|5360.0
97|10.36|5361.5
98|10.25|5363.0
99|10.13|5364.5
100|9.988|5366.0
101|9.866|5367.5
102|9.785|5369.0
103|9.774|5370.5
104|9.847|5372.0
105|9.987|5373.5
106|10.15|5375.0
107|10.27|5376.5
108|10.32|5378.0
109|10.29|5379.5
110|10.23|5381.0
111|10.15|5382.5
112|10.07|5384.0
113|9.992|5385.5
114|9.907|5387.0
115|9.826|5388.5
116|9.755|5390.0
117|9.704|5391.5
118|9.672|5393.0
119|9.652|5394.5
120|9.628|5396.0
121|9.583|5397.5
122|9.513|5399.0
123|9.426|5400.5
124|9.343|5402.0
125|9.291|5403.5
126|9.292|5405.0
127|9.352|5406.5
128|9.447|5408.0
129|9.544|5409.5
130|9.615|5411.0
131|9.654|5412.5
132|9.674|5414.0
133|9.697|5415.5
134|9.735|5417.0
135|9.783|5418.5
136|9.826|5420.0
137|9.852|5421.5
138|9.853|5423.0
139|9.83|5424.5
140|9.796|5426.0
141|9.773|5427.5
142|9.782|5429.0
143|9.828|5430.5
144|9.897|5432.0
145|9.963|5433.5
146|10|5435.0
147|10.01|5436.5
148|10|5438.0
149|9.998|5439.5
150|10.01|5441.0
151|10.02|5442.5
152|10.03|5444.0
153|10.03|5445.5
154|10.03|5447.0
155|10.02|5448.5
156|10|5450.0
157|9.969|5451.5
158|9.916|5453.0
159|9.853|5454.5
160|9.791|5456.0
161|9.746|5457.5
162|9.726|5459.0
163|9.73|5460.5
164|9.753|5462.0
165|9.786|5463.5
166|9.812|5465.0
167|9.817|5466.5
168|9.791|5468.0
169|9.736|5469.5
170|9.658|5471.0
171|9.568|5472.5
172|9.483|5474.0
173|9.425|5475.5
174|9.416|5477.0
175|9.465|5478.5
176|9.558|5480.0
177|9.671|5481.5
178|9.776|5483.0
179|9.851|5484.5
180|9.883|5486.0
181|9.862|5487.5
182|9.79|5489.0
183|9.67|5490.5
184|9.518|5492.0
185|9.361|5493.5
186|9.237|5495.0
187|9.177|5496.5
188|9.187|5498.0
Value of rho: 5381.0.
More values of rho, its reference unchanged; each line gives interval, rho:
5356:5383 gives 5358.5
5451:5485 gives 5451.5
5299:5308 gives 5307.5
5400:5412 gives 5411.0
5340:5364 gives 5358.5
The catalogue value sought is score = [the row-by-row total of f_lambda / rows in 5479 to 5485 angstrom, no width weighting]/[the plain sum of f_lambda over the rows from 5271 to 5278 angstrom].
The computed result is 0.87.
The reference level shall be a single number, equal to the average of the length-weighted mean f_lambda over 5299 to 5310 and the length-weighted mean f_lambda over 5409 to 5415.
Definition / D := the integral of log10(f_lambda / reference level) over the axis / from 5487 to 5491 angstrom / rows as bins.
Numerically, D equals -0.021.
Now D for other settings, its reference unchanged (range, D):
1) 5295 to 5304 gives -0.032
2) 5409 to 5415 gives -0.070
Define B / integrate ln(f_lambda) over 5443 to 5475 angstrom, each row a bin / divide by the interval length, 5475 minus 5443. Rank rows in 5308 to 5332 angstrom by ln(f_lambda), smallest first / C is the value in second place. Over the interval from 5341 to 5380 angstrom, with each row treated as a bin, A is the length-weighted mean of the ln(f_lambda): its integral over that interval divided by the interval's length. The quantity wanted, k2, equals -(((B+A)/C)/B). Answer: -0.898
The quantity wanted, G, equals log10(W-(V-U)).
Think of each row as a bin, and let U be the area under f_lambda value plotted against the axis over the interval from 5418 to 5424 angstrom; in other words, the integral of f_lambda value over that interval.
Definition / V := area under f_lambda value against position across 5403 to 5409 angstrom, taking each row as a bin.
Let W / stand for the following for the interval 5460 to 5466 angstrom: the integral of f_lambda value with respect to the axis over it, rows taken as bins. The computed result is 1.79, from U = 59.0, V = 56.1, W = 59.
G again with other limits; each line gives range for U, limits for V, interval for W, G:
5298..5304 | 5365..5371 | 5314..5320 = 1.79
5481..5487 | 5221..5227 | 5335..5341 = 1.81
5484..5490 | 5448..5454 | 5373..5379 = 1.78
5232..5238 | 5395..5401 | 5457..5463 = 1.76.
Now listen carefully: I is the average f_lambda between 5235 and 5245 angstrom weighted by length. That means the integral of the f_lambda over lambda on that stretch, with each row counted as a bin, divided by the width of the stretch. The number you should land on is 9.7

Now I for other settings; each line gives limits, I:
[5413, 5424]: 9.8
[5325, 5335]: 9.5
